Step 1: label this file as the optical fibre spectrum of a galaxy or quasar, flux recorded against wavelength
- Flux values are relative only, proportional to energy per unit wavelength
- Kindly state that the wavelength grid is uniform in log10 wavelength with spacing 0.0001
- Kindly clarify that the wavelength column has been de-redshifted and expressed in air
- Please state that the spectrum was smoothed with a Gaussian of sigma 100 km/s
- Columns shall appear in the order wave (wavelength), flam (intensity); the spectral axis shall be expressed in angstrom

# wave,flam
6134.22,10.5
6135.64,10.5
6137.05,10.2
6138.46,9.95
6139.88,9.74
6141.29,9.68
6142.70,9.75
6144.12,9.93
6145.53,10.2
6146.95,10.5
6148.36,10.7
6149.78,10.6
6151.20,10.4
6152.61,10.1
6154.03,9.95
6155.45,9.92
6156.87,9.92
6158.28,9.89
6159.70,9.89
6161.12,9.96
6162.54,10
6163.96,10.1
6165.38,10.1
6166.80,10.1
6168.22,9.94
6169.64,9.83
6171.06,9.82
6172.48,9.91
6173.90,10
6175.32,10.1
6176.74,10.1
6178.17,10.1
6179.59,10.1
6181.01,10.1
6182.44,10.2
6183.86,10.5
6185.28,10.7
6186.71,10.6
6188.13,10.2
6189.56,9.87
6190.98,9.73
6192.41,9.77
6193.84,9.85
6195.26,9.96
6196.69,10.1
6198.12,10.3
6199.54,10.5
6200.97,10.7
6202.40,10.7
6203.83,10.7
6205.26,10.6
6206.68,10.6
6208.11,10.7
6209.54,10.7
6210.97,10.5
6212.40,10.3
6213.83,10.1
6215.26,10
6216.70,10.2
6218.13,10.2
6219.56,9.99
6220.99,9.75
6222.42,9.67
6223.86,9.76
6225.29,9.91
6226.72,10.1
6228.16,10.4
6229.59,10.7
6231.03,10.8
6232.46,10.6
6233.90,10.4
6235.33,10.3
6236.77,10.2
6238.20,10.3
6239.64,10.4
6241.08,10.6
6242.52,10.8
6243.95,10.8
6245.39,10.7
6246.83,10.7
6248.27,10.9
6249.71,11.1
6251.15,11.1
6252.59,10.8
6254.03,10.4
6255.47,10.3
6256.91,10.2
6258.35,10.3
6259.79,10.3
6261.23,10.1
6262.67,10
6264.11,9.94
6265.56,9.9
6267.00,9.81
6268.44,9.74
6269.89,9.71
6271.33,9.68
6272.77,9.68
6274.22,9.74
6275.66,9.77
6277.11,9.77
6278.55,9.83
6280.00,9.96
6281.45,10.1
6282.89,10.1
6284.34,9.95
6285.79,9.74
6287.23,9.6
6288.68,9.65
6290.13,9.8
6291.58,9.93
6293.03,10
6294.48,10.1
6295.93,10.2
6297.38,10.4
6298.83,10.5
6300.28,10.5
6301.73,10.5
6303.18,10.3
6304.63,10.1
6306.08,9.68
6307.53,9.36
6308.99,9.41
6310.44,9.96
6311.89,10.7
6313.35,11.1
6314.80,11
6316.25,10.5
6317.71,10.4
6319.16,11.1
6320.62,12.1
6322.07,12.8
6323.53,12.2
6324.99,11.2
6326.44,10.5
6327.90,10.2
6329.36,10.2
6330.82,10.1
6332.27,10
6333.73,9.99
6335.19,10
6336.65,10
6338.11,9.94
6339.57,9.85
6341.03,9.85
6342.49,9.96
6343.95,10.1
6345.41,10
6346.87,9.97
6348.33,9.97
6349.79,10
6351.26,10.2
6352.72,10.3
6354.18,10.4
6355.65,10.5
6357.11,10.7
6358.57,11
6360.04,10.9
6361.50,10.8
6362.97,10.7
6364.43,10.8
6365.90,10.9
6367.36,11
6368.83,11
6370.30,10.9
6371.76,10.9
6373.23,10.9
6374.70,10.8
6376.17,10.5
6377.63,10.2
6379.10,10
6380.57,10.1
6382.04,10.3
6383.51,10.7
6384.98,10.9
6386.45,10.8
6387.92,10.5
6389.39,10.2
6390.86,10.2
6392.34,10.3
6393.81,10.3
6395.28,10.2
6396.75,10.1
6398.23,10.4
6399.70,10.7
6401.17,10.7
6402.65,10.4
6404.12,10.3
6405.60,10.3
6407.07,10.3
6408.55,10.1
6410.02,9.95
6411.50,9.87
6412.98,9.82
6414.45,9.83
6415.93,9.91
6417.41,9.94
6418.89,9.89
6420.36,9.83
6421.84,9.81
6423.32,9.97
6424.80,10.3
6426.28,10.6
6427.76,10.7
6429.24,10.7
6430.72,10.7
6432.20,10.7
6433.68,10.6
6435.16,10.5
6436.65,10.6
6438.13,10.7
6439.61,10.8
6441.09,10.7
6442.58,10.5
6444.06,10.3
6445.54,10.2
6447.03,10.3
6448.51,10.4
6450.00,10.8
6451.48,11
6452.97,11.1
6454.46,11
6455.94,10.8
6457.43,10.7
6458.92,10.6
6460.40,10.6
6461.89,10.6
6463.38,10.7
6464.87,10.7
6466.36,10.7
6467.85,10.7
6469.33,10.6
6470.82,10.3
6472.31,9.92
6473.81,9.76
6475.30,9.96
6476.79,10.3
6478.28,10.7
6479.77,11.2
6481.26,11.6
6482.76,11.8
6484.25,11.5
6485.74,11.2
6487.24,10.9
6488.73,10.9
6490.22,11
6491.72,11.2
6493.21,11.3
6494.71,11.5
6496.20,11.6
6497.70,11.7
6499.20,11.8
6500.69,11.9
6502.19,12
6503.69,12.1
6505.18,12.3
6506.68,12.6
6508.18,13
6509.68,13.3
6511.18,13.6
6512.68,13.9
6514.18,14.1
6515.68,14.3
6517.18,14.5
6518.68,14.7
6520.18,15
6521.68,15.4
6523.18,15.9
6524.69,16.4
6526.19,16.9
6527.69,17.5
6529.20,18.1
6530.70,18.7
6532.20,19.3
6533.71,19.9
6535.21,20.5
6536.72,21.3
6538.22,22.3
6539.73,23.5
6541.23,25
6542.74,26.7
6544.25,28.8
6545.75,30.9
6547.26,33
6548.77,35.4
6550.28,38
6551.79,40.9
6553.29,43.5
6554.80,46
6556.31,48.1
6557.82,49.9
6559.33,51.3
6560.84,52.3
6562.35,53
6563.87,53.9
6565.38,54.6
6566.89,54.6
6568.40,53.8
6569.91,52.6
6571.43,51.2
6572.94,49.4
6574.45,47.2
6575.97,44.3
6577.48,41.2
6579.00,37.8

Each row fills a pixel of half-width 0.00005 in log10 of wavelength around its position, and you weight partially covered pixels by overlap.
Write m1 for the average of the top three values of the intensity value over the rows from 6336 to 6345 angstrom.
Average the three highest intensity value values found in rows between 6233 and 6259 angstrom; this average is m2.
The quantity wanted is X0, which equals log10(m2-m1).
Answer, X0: 0.0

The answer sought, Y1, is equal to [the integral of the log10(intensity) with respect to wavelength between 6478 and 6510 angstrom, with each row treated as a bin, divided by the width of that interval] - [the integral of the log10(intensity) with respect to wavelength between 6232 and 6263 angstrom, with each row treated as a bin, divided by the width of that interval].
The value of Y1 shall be 0.05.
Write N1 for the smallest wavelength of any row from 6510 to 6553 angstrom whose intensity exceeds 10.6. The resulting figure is 6511.18 angstrom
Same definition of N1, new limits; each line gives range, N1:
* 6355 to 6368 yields 6357.11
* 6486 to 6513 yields 6487.24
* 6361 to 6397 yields 6361.50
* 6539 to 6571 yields 6539.73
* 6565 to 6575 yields 6565.38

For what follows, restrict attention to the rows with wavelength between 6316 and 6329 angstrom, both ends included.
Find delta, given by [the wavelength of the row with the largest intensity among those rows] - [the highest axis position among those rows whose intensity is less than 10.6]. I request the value -5.8 angstrom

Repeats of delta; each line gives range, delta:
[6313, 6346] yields -23.3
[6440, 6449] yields -7.4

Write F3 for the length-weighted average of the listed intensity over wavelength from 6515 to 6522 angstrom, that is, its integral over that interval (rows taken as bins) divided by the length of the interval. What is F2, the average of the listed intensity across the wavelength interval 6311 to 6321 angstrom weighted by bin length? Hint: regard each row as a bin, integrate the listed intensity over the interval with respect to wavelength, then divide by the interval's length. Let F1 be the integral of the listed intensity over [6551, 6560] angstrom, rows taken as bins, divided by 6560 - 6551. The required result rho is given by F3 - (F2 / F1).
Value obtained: 14.5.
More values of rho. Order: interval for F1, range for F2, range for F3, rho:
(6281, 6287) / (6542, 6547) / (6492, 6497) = 8.5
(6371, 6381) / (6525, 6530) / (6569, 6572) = 50.3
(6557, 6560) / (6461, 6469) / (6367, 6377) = 10.6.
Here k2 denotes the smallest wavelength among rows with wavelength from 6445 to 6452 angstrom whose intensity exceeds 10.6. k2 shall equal 6450.00 angstrom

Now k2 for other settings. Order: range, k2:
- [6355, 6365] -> 6357.11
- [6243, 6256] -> 6243.95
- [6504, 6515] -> 6505.18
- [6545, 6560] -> 6545.75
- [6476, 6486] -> 6478.28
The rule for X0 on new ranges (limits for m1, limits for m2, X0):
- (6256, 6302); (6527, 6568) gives 1.6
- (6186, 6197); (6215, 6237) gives -0.4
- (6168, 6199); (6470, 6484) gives 0.0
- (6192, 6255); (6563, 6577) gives 1.6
